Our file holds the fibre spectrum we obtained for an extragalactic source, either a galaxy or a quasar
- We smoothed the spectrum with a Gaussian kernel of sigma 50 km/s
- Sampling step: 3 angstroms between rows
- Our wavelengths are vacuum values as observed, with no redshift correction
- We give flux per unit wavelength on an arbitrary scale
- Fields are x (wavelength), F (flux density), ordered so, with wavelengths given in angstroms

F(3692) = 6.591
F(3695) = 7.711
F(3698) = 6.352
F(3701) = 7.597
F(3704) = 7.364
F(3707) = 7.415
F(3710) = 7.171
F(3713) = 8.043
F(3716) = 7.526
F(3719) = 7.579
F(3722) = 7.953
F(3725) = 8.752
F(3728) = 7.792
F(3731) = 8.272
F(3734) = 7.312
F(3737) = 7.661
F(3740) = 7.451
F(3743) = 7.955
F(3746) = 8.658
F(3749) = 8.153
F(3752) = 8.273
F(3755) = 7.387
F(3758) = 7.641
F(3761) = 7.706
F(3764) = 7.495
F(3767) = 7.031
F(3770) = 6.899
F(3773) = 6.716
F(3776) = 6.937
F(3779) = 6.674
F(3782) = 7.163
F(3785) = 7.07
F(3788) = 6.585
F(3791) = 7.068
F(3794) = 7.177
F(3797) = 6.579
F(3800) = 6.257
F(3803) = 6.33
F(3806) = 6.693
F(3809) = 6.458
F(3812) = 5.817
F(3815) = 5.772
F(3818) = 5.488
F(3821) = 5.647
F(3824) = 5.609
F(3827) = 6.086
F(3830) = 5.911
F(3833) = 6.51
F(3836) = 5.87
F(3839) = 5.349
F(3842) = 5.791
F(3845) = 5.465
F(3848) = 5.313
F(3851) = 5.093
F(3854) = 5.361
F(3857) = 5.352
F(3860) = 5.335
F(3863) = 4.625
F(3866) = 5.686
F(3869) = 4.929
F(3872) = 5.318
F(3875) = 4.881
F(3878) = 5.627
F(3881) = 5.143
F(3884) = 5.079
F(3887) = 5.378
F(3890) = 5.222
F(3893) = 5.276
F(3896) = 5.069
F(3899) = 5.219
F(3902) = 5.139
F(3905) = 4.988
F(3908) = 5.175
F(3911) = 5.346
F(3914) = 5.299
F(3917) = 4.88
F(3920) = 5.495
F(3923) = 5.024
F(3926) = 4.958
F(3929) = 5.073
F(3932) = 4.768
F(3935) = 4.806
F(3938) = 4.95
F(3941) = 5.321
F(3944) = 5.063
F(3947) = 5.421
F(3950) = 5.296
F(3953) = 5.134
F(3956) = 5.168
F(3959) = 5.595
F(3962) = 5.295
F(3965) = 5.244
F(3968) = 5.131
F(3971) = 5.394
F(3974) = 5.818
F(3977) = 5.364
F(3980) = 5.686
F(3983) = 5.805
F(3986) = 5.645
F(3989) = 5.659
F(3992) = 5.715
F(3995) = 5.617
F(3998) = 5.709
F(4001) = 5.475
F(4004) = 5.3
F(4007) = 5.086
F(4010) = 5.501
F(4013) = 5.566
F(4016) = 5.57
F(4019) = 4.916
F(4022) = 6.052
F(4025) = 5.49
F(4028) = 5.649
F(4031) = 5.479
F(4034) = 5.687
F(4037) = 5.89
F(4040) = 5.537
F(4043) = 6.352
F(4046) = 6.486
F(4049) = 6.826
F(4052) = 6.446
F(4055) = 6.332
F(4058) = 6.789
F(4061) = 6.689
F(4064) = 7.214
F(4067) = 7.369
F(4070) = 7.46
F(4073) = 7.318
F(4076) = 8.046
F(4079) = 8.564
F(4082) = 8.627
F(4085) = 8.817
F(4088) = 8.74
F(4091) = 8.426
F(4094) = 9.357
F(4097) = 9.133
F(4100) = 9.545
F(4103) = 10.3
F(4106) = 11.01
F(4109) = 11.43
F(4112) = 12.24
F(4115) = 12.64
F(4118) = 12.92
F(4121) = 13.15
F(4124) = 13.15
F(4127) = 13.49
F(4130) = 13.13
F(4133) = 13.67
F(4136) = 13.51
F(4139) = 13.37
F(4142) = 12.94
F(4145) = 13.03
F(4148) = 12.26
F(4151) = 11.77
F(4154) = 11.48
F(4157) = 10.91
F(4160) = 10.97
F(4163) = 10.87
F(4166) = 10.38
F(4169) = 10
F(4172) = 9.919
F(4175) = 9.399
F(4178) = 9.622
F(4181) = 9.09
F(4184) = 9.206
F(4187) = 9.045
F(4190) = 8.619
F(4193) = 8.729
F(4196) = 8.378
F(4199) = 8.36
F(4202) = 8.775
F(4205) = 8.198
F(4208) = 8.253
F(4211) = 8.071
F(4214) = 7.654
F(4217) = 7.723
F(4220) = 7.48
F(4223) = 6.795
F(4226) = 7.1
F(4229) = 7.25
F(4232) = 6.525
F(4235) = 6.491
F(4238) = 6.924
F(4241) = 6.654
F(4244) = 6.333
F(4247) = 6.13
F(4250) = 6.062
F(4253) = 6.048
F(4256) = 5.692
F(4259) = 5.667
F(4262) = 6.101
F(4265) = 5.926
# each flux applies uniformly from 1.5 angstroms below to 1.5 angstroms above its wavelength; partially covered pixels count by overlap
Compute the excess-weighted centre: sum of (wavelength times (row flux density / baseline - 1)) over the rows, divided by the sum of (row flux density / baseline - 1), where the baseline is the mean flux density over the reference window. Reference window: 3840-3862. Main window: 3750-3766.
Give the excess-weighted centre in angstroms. 3757.7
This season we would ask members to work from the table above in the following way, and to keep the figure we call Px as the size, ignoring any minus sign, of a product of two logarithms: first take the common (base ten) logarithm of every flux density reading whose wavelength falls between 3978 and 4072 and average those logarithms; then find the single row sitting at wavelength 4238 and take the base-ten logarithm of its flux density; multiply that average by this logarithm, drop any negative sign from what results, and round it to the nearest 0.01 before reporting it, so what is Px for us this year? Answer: 0.65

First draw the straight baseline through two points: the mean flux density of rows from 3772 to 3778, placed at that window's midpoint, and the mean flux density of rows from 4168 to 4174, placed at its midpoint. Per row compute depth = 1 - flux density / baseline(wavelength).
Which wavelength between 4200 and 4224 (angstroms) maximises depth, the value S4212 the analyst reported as 4223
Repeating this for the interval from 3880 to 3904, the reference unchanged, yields 3896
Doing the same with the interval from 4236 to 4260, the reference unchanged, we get 4259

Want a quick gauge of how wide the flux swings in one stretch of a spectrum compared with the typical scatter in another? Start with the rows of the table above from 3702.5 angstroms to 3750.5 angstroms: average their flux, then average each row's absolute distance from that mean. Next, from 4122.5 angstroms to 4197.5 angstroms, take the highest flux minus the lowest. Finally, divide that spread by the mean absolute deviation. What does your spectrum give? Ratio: 13.8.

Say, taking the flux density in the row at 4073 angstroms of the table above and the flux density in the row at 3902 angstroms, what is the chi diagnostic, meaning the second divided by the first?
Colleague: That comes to 0.70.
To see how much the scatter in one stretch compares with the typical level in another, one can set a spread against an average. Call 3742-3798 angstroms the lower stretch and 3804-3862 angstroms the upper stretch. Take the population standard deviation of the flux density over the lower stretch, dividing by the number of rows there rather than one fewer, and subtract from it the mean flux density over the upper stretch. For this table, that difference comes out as -5.1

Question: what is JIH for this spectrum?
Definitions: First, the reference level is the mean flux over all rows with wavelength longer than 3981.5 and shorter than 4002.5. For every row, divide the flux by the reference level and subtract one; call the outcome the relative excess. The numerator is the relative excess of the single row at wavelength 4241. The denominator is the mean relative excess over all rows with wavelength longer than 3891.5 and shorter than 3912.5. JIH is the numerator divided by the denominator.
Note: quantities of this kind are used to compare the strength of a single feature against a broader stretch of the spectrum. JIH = -2.0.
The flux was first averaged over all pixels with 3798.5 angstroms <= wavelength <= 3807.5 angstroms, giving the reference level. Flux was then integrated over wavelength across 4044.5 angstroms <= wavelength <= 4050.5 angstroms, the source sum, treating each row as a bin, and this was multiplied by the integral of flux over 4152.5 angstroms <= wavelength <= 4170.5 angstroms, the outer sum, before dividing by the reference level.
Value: 1204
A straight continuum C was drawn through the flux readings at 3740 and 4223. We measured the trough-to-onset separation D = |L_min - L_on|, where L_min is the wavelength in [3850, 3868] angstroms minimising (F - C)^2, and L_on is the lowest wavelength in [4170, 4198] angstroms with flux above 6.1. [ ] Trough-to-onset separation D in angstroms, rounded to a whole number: 306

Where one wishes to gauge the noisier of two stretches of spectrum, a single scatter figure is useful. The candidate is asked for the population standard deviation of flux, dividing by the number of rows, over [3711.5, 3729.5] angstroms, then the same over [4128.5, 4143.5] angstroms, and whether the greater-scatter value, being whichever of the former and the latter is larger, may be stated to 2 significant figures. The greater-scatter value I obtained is 0.41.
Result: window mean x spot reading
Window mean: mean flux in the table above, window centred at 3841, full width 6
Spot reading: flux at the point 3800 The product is 35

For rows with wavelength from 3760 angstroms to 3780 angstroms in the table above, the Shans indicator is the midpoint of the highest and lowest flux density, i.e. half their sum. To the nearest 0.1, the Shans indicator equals 7.2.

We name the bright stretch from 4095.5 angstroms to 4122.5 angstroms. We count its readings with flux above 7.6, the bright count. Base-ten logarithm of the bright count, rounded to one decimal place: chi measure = 1.0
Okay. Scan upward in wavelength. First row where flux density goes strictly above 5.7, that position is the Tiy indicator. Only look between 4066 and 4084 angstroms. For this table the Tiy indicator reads 4067 angstroms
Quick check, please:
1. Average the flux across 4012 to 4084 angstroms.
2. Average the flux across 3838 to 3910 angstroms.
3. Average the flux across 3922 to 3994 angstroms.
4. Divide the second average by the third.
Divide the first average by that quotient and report 6.6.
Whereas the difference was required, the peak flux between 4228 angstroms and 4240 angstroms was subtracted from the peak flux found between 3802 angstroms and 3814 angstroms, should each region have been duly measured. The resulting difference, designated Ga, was -0.6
